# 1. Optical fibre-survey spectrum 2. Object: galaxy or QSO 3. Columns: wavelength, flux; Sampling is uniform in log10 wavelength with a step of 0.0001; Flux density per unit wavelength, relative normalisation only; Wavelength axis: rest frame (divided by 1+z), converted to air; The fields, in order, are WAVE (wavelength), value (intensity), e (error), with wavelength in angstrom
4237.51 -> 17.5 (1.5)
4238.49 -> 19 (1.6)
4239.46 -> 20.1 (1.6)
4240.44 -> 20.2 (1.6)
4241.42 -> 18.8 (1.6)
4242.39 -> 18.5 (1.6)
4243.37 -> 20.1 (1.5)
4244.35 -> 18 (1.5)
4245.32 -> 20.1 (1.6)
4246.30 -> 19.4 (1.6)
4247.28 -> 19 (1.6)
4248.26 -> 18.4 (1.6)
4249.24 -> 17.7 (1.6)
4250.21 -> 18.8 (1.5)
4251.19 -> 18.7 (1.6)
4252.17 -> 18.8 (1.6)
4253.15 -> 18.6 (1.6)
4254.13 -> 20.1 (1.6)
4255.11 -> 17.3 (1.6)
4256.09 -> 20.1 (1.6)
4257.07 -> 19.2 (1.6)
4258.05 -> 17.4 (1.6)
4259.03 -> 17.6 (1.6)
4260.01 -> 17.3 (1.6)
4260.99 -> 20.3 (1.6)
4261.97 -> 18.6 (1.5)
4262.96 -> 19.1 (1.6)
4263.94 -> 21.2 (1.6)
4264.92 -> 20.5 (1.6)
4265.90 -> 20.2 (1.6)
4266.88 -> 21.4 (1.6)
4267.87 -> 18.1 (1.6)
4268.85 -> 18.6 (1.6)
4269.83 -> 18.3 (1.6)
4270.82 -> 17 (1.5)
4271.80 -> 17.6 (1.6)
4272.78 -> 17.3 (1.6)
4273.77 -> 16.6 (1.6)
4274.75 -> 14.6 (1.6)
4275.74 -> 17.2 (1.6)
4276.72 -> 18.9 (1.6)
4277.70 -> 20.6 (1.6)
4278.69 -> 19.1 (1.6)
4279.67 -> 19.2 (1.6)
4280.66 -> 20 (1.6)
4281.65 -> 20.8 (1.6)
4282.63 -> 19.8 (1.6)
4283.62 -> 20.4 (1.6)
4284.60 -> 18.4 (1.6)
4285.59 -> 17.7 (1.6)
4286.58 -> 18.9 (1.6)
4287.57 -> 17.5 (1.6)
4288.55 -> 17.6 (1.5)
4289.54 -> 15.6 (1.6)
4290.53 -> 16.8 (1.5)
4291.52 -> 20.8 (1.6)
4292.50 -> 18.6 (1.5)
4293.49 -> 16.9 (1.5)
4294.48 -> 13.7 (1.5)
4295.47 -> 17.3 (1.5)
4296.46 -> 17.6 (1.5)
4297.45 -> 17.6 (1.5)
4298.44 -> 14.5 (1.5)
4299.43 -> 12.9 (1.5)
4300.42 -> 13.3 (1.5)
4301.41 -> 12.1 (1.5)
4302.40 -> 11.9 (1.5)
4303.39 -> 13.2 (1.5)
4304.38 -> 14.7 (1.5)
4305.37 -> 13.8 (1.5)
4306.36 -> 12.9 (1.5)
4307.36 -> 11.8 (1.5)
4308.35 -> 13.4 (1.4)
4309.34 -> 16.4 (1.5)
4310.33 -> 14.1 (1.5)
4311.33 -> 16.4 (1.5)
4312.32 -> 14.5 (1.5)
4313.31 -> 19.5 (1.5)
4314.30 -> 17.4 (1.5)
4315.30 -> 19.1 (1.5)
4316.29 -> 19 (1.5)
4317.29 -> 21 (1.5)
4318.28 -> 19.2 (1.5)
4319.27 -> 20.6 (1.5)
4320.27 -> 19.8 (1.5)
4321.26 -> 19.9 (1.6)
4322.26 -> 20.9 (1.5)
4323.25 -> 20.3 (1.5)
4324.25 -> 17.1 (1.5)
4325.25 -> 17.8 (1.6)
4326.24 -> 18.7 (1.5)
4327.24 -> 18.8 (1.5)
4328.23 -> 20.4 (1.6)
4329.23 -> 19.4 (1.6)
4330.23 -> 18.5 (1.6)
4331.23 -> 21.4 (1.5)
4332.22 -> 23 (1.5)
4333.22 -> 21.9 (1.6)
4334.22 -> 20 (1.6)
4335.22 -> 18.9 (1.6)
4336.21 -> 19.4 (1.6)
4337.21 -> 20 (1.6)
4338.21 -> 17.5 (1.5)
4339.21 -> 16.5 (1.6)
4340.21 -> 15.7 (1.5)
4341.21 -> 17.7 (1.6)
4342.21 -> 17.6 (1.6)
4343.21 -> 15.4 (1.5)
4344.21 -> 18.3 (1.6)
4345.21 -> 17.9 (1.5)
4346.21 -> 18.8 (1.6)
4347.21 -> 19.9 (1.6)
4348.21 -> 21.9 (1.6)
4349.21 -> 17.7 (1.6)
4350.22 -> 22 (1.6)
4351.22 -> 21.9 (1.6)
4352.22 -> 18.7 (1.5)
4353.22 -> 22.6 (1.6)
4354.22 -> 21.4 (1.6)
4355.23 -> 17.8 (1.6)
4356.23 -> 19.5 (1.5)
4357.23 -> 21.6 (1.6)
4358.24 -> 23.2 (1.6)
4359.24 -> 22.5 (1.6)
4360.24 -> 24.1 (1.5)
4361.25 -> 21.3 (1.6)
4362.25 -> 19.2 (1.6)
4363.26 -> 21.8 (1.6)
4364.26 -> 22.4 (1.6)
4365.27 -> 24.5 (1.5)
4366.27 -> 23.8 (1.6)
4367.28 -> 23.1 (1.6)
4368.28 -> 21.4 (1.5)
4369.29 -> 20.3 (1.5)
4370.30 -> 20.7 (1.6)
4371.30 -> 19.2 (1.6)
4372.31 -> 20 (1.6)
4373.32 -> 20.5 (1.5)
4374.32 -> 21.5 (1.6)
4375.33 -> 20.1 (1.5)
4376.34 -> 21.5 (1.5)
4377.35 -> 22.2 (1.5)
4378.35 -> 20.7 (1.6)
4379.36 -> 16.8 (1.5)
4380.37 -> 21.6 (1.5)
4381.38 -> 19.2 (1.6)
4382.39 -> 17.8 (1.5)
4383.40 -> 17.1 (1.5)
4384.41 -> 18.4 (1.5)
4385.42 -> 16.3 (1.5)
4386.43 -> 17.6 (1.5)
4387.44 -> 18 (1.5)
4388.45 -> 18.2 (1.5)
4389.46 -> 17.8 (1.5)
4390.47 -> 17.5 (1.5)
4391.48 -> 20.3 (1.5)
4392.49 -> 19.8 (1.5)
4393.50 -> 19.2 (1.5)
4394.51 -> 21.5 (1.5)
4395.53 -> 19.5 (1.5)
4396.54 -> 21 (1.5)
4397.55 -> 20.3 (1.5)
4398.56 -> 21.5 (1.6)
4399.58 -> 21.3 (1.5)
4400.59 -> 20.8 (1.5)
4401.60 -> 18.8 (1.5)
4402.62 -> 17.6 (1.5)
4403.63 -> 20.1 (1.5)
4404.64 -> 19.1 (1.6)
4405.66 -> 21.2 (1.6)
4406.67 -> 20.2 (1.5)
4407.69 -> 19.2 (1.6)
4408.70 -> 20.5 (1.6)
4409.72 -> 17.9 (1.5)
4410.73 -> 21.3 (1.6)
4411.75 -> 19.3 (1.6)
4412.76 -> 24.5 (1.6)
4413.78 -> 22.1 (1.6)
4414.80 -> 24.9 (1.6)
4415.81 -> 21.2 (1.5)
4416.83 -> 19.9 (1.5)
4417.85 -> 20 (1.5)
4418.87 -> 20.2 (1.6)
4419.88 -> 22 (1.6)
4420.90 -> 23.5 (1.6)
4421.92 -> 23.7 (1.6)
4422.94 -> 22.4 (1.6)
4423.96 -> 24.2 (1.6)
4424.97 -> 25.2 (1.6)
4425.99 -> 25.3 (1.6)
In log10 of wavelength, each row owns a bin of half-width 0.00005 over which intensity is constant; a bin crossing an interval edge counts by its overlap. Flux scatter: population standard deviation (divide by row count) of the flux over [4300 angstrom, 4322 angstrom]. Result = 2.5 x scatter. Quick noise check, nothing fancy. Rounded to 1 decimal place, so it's 7.8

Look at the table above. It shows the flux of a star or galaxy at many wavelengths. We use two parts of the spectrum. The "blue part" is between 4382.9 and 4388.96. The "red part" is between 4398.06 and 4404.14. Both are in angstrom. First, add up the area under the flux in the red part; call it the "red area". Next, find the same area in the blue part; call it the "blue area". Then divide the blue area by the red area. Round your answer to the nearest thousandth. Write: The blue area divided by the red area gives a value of 0.876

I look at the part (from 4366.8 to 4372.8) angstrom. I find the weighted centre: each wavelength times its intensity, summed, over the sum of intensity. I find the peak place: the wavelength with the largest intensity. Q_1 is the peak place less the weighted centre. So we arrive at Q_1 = -2.4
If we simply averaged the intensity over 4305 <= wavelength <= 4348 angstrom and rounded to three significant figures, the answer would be 18.2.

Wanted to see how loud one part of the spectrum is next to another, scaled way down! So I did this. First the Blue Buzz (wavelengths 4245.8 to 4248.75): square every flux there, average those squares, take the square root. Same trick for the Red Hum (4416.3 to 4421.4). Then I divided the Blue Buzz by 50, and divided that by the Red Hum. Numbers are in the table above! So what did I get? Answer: 0.0179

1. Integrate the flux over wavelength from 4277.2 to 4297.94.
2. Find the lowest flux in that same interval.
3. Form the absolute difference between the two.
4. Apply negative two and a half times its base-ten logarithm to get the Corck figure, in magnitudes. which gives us -6.41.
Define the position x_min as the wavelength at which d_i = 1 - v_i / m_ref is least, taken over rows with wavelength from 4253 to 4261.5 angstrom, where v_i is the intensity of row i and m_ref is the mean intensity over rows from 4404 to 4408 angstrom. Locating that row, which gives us 4260.99 angstrom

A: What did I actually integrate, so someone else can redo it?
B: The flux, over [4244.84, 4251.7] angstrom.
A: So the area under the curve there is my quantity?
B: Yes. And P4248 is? 129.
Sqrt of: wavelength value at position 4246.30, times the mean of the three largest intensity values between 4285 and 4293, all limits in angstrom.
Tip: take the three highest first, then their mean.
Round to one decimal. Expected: 19.4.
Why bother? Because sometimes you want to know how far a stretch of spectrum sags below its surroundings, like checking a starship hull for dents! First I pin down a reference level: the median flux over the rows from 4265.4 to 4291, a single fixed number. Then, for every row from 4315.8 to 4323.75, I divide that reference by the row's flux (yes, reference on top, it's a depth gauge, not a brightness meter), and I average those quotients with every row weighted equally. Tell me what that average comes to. 0.91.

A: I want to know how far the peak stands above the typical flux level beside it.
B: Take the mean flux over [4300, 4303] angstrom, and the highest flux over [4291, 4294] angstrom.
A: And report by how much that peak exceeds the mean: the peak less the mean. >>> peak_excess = 8.4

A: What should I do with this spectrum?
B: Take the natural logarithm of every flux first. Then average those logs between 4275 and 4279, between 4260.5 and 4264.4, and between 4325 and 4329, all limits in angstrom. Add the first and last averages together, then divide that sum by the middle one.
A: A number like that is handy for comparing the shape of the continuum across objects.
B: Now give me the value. 1.97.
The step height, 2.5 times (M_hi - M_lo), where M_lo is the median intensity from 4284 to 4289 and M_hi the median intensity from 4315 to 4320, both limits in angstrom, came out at 4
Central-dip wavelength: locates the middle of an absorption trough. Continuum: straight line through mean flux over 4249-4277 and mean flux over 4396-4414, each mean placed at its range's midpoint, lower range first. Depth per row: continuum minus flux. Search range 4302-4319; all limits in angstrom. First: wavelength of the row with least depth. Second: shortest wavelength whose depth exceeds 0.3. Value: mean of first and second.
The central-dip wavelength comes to 4309.8 angstrom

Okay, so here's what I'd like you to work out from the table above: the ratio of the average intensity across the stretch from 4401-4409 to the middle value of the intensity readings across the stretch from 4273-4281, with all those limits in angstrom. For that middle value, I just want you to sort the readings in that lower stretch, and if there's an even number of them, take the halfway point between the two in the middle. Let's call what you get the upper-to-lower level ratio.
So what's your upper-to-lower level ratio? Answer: 1.03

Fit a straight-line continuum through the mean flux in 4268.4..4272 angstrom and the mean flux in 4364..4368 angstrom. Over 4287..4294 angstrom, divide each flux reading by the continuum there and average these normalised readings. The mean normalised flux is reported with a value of 0.93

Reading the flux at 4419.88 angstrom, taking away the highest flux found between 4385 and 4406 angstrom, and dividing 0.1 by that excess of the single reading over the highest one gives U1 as 0.20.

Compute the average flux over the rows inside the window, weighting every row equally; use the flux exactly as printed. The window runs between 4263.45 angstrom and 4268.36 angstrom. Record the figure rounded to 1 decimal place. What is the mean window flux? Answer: 20.3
